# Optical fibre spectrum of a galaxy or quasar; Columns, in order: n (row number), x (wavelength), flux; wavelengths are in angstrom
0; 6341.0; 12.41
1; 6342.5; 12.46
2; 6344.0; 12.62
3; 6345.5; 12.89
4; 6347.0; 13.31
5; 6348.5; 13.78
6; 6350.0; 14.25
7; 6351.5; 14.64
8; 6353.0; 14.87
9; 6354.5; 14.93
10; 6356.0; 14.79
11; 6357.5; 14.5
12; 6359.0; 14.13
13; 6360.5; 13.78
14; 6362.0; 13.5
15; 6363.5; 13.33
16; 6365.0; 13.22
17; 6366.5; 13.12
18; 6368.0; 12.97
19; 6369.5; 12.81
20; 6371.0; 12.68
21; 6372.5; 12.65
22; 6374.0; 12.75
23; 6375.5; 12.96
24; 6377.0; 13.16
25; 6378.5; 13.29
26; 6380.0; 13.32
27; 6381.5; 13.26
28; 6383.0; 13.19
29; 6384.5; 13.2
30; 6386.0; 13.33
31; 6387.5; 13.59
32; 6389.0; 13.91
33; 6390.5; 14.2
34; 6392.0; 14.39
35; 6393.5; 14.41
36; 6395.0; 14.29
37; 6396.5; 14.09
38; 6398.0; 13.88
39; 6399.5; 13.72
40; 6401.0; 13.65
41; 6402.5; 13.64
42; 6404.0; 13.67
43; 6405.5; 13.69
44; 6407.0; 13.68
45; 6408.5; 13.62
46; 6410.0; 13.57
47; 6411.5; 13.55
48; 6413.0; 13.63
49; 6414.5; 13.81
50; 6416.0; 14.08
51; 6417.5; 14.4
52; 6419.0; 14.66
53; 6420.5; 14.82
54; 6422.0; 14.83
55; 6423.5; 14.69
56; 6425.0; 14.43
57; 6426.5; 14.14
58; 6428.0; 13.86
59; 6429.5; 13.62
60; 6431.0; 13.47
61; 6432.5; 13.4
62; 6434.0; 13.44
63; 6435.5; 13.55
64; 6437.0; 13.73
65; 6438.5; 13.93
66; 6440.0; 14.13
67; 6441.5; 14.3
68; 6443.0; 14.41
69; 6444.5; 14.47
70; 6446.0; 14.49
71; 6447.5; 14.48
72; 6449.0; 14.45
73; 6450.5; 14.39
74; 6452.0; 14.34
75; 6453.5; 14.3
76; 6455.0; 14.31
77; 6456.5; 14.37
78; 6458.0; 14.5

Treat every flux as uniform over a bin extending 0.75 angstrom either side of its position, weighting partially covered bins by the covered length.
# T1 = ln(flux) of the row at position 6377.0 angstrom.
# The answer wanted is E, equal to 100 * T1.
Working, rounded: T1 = 2.58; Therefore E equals 258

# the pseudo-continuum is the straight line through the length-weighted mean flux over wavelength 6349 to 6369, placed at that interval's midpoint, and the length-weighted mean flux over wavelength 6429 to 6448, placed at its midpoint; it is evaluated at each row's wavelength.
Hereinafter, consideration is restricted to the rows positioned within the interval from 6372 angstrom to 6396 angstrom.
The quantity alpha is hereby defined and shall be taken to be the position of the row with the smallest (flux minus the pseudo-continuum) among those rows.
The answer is 6372.5 angstrom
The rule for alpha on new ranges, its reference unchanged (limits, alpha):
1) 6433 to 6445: 6434.0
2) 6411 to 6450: 6432.5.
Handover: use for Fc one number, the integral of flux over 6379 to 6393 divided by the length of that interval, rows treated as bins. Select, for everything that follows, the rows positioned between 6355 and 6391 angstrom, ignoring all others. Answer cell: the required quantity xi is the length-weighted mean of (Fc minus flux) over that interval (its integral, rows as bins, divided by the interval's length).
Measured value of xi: 0.2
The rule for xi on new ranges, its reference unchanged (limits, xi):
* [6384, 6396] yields -0.3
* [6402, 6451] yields -0.4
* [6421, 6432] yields -0.5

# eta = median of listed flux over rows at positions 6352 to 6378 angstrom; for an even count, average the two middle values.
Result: 13.22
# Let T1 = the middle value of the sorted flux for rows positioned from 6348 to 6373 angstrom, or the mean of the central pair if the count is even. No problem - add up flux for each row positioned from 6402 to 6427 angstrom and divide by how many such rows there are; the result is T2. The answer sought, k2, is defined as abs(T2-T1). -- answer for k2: 0.3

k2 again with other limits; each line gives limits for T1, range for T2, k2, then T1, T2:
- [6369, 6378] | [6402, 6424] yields 1.2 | 12.8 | 14.0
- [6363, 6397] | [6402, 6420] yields 0.6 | 13.3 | 13.8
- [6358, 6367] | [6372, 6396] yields 0.1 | 13.4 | 13.5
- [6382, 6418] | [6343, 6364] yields 0.3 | 13.7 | 14.0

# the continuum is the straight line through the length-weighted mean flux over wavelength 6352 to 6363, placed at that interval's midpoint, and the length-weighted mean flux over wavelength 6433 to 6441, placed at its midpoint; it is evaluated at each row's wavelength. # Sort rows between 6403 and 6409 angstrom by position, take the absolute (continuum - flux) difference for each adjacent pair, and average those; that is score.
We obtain 0.03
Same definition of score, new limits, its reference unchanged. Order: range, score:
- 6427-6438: 0.13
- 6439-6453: 0.06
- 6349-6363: 0.26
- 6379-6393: 0.17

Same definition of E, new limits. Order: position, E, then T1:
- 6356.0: 269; 2.69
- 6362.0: 260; 2.60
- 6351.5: 268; 2.68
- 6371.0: 254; 2.54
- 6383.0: 258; 2.58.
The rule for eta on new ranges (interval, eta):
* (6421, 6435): 13.86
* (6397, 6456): 13.93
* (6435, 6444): 14.03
